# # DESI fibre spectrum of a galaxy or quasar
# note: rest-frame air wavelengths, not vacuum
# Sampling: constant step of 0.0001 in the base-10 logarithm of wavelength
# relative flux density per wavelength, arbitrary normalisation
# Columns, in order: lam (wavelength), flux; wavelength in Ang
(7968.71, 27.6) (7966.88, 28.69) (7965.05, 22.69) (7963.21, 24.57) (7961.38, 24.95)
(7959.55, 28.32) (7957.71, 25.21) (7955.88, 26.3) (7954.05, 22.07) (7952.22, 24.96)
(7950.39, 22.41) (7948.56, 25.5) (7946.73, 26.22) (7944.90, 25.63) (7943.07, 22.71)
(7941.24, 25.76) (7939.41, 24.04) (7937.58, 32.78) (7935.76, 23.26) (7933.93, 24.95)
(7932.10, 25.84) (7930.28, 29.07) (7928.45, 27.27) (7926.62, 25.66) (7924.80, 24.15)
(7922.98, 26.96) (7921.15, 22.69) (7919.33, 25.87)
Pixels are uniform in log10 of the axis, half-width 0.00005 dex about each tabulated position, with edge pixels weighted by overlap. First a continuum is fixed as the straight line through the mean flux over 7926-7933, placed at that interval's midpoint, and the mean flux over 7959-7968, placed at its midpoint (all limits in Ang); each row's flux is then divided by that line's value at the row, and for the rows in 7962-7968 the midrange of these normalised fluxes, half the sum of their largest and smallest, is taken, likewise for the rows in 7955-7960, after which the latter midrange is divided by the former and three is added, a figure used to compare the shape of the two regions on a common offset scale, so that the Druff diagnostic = 4.03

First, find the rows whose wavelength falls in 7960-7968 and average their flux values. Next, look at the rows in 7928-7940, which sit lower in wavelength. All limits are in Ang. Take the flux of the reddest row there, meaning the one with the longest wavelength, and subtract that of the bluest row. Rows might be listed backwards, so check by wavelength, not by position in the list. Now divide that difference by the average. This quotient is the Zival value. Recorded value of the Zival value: -0.13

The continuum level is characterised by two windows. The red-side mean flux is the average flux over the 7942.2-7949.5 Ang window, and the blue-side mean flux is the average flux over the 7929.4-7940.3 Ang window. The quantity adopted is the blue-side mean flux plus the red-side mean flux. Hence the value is 51.7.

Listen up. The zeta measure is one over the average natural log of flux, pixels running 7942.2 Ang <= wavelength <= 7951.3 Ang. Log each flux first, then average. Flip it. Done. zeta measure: 0.313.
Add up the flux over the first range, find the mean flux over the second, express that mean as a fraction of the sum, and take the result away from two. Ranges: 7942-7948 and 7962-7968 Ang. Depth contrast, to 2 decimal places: 1.66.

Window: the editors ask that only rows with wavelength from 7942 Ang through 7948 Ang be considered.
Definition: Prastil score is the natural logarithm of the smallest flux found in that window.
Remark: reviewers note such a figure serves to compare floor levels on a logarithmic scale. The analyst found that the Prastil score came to 3.123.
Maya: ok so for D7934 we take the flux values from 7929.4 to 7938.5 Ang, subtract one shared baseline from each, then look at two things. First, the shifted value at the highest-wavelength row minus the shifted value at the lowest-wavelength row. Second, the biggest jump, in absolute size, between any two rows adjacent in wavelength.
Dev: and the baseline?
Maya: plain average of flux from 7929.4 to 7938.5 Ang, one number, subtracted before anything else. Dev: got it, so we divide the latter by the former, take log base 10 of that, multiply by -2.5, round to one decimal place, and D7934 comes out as -1.0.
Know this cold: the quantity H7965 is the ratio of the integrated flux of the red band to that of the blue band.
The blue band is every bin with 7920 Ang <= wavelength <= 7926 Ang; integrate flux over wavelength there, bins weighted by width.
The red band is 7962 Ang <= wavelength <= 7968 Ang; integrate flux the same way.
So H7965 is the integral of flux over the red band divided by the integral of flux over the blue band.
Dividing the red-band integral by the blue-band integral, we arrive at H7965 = 1.03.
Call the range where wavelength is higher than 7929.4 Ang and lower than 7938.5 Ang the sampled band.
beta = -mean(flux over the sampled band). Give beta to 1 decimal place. -27.2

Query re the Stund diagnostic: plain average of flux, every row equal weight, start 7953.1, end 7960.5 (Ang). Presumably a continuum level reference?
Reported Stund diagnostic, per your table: 25.5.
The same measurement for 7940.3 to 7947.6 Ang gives 25.1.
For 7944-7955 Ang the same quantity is 24.5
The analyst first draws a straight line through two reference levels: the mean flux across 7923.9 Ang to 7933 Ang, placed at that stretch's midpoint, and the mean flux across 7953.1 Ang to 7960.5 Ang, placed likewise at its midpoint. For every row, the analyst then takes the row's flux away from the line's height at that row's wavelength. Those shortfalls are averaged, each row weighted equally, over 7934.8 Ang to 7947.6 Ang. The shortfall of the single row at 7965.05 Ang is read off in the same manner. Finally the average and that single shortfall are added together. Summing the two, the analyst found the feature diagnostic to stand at 3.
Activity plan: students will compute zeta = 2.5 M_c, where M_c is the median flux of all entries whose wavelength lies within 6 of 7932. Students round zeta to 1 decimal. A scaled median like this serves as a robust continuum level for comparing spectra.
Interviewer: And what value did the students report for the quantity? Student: 64.6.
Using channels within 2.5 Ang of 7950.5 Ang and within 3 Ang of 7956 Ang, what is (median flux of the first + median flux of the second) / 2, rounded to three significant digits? 25.1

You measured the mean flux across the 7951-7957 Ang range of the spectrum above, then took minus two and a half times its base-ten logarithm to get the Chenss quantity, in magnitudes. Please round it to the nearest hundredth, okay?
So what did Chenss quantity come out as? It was -3.47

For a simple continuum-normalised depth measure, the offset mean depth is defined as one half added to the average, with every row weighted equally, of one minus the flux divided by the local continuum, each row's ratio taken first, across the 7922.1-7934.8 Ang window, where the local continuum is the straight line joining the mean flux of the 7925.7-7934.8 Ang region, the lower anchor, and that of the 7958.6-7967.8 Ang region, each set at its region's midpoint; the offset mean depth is 0.512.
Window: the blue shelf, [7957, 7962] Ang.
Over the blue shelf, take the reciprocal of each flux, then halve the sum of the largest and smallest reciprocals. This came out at 0.0377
